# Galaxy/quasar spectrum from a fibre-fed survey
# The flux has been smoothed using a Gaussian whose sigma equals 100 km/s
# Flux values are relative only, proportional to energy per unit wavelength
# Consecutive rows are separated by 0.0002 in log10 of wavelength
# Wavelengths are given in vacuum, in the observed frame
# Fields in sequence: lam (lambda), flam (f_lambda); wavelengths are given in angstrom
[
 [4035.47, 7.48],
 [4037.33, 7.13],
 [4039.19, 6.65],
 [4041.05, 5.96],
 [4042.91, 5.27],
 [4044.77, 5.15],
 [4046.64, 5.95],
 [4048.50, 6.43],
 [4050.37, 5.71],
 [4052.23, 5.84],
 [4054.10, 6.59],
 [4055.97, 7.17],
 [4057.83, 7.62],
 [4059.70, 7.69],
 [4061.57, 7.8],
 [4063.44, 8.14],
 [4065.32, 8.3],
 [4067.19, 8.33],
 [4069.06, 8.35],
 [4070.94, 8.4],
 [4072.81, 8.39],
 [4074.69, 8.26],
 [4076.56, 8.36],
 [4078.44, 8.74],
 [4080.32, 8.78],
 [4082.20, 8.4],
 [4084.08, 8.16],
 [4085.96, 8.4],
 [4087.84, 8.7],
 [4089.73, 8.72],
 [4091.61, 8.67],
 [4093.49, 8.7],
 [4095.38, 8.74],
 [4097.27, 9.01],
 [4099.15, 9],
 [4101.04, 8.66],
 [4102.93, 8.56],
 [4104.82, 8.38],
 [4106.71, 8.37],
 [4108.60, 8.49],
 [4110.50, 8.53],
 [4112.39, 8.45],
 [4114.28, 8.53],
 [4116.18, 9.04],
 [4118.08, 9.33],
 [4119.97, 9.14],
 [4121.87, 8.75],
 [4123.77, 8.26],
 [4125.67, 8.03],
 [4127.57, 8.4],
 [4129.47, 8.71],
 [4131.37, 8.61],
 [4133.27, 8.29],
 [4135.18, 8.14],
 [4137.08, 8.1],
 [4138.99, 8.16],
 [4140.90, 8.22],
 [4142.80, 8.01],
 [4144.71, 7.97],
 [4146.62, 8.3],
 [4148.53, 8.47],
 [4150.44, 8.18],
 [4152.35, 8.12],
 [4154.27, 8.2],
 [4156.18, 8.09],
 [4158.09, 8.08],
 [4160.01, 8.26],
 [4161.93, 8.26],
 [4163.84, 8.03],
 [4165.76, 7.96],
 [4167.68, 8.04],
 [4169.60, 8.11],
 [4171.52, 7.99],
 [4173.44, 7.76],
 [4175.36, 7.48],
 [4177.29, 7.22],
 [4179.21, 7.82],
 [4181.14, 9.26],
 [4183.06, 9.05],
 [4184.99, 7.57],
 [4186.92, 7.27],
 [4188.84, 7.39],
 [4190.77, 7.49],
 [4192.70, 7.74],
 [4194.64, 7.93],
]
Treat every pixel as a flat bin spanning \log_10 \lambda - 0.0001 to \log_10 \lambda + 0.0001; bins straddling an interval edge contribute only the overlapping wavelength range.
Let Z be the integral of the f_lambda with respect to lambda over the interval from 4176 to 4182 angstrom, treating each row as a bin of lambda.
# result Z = 48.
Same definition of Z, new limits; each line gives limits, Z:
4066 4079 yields 109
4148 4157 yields 74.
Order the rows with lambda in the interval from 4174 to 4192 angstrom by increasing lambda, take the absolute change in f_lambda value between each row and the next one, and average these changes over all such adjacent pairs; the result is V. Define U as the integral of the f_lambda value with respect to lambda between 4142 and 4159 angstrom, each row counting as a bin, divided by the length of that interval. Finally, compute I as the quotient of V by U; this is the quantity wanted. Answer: 0.069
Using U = 8.16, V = 0.56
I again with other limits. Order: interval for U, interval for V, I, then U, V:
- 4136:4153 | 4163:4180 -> 0.026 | 8.17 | 0.21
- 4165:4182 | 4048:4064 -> 0.050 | 7.95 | 0.39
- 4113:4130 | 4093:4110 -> 0.015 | 8.68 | 0.13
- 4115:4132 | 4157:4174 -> 0.014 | 8.69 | 0.12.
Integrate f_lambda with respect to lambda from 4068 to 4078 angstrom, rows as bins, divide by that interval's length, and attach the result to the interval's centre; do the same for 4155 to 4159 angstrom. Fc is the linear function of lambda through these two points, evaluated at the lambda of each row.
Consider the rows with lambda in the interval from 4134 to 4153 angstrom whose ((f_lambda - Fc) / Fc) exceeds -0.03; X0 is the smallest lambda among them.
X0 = 4135.18 angstrom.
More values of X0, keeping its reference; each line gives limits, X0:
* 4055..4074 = 4065.32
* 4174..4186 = 4179.21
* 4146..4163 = 4146.62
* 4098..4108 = 4099.15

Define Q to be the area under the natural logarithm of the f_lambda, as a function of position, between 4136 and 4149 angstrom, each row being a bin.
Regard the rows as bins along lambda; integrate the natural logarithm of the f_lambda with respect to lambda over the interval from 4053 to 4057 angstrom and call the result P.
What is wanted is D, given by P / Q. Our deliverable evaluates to 0.3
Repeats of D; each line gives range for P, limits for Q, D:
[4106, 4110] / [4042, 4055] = 0.4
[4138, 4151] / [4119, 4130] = 1.2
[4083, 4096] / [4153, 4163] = 1.3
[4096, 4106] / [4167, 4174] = 1.5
